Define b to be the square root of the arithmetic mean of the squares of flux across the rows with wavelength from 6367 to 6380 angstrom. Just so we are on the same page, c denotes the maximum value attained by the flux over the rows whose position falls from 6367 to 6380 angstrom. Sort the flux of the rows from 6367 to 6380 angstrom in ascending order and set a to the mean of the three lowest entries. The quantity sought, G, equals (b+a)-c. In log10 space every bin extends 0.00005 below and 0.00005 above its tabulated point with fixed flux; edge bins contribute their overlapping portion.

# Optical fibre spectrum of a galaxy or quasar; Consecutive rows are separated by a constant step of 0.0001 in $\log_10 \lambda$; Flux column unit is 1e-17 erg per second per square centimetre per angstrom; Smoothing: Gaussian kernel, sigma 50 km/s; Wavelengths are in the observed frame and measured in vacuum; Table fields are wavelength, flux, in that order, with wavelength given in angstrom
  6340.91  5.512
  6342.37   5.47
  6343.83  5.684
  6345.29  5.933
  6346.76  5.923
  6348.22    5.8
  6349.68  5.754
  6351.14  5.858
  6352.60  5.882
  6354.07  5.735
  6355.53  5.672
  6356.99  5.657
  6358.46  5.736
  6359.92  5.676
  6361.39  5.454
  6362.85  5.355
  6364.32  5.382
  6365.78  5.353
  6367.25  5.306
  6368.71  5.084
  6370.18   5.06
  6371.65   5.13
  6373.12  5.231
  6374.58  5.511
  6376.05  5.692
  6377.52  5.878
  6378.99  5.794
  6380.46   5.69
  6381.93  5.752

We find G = 4.63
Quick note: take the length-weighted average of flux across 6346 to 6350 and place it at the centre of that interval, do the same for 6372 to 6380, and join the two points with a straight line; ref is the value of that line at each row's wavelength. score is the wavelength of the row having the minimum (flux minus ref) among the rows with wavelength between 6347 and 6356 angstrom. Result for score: 6355.53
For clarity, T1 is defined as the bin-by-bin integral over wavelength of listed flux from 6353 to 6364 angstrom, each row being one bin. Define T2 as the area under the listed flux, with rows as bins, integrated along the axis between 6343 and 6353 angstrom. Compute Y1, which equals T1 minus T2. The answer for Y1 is 3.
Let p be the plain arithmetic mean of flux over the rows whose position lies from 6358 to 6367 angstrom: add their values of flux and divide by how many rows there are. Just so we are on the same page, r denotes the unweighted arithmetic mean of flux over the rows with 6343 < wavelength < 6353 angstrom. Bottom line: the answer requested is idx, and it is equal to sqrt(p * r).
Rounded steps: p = 5.49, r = 5.83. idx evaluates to 5.66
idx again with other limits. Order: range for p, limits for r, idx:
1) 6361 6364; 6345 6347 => 5.66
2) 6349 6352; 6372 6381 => 5.72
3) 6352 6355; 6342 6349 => 5.79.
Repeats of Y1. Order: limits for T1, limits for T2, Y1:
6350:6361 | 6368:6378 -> 10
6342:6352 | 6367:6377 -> 5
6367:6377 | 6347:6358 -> -10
